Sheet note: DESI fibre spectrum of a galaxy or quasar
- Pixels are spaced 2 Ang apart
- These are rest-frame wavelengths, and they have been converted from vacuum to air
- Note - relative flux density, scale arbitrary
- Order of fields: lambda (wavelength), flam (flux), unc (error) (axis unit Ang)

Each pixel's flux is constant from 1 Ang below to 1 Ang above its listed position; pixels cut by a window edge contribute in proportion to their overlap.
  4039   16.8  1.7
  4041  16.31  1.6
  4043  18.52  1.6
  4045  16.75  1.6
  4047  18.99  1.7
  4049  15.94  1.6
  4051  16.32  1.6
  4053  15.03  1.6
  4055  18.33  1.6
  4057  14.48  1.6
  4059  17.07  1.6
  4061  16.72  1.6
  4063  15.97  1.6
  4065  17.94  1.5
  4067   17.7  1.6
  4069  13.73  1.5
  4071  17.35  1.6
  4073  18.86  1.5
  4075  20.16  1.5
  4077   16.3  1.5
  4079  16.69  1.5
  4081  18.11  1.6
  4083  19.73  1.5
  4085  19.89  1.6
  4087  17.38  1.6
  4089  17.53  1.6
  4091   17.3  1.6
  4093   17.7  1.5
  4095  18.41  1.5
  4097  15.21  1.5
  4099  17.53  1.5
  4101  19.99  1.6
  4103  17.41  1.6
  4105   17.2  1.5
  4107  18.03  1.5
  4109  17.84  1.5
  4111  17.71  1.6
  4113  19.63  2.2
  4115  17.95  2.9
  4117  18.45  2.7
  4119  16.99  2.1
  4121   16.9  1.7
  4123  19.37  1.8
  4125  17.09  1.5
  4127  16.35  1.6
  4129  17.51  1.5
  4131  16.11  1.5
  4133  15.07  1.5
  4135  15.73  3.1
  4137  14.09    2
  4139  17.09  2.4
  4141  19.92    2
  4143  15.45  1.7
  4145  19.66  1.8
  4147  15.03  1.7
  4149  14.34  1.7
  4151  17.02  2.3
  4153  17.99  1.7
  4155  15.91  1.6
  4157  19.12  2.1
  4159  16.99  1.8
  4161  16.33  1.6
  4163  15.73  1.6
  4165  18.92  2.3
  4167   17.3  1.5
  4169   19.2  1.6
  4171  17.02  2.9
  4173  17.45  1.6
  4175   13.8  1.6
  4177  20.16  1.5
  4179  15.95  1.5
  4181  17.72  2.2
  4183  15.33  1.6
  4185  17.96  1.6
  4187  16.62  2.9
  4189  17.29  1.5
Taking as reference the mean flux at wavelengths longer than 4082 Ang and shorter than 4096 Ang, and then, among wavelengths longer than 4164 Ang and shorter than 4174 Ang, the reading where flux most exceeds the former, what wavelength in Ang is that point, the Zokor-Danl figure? 4169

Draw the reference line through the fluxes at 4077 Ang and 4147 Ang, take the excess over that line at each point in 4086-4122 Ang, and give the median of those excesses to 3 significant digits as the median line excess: 1.66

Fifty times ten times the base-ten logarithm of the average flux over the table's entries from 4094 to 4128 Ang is 625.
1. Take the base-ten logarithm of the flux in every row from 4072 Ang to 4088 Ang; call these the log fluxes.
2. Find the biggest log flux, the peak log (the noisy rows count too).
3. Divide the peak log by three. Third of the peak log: 0.435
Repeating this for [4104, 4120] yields 0.431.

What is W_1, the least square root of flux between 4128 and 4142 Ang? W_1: 3.8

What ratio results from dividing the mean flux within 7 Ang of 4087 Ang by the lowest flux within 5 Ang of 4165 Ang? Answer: 1.16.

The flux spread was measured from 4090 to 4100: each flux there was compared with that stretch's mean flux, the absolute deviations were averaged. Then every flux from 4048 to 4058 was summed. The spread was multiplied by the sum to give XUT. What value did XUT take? 65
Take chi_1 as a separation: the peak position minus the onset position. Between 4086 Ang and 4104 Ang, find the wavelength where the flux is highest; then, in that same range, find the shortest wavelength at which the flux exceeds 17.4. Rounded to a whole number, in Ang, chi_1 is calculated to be 12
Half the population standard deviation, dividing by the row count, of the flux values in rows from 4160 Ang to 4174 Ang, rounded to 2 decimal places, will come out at 0.59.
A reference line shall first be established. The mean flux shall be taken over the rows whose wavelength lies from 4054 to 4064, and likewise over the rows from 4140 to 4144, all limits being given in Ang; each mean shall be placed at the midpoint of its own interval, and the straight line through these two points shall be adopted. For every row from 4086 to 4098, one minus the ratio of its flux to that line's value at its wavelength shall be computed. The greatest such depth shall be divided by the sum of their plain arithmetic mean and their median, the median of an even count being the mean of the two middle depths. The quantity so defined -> -2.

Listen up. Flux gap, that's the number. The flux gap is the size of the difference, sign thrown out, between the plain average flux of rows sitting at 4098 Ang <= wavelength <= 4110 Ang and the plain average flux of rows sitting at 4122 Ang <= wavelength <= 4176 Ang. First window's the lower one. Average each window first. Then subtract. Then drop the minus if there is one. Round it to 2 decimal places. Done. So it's 1.13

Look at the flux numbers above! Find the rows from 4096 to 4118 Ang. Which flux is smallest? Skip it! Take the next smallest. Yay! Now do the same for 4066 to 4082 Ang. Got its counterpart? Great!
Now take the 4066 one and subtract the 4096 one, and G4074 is -0.9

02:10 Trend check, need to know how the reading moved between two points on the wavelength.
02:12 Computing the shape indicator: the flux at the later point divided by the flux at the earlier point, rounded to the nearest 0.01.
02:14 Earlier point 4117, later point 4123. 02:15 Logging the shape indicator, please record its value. 1.05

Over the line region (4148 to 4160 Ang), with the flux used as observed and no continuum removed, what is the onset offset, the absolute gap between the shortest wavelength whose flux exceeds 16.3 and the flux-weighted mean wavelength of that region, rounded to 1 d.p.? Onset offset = 3.2 Ang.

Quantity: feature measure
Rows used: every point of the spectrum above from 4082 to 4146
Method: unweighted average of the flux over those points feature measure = 17.6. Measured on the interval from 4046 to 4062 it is 16.6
